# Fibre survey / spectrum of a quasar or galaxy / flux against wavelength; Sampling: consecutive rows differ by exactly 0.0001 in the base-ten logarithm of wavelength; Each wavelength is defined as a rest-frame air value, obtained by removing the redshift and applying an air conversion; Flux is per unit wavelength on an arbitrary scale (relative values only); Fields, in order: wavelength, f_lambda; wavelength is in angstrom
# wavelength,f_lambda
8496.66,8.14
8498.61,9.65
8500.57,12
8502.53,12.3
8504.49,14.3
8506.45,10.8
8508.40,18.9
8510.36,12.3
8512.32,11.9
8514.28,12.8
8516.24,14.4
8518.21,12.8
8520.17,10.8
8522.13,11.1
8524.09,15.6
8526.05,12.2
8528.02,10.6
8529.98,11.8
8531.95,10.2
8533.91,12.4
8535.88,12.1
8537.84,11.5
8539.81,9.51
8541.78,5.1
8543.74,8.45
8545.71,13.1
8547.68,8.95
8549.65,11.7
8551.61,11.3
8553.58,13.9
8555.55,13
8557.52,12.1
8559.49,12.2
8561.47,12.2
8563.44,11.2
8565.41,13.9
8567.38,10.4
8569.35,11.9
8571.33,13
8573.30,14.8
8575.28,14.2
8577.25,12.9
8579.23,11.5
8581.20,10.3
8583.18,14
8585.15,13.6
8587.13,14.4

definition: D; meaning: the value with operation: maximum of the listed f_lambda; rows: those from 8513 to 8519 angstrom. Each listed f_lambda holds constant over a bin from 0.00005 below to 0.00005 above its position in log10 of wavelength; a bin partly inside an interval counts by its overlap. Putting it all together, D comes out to 14.4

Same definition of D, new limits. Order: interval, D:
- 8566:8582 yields 14.8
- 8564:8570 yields 13.9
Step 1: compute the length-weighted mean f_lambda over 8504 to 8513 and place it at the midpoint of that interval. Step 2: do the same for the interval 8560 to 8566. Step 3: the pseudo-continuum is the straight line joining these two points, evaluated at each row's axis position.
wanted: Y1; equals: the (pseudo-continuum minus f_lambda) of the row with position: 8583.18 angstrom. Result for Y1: -2.2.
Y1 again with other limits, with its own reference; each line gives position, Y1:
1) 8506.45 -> 2.9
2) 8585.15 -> -1.8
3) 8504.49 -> -0.5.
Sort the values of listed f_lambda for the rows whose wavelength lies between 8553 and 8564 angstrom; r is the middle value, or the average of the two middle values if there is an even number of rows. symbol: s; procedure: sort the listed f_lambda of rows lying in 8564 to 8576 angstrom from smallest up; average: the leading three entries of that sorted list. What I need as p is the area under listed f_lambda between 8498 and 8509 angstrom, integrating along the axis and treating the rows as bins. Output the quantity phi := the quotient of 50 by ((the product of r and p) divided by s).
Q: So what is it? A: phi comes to 0.34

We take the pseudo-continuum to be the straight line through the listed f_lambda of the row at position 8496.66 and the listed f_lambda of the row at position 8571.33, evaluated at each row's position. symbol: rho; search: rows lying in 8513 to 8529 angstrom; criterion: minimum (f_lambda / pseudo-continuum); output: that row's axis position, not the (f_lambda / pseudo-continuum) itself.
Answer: 8528.02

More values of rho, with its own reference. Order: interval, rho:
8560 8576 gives 8567.38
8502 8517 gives 8506.45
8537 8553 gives 8541.78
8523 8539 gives 8531.95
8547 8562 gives 8547.68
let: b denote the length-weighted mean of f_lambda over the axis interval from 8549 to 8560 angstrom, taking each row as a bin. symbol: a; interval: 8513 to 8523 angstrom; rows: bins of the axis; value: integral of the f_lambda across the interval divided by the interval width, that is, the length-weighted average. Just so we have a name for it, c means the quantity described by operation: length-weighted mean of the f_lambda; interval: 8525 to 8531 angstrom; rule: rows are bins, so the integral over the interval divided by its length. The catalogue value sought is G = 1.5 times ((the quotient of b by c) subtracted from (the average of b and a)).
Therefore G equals 17.0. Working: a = 12.4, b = 12.4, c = 11.6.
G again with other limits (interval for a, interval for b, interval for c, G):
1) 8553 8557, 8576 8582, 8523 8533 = 17.3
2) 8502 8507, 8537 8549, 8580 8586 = 15.4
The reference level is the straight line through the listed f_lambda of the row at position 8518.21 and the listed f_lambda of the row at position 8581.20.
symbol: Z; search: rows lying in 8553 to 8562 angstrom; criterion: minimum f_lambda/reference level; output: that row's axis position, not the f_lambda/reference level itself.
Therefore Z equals 8557.52 angstrom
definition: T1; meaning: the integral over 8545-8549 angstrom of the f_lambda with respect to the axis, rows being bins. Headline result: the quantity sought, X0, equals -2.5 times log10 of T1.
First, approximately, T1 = 44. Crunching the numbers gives -4.10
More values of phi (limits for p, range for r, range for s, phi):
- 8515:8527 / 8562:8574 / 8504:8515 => 0.30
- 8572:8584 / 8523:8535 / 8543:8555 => 0.26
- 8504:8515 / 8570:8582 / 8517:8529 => 0.28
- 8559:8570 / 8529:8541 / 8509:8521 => 0.38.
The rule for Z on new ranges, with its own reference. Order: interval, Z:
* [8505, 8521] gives 8506.45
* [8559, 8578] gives 8567.38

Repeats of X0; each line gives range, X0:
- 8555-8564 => -5.10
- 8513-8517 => -4.33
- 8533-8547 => -5.39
